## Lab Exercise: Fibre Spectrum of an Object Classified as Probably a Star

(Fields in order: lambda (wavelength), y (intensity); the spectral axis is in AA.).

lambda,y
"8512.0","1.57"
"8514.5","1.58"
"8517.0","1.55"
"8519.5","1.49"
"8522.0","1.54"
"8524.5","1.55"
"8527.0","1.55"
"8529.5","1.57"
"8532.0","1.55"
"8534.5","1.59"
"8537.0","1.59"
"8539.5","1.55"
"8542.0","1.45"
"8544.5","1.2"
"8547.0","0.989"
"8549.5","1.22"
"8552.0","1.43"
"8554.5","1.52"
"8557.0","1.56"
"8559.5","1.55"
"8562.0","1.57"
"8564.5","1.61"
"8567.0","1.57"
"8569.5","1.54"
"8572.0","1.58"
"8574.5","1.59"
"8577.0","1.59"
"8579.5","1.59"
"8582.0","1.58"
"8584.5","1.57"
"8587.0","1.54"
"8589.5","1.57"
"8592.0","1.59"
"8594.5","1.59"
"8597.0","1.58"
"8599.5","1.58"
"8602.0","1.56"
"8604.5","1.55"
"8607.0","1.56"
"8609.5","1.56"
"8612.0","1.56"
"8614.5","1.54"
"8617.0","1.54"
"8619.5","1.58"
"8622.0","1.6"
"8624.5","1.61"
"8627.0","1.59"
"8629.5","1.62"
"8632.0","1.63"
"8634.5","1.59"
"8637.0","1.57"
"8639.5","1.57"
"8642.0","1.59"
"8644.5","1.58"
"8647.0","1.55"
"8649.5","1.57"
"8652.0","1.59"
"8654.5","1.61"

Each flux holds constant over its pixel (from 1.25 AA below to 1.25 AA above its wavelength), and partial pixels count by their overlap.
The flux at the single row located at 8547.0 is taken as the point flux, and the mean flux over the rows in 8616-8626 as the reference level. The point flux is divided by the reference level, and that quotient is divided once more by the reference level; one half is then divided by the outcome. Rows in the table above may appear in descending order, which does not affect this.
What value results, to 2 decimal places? 1.27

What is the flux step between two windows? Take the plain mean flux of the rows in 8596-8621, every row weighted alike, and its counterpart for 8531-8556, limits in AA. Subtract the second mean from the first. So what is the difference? 0.15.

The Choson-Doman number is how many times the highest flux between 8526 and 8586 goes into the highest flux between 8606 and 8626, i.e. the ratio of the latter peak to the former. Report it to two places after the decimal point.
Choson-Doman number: 1.00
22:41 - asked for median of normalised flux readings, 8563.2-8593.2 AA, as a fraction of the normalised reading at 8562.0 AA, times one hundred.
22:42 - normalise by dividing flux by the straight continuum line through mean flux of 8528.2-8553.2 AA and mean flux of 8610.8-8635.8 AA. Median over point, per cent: 98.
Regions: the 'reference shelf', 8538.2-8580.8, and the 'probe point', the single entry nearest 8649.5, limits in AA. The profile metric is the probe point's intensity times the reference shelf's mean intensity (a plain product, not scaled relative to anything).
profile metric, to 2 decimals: 2.32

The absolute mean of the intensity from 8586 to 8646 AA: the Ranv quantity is 1.577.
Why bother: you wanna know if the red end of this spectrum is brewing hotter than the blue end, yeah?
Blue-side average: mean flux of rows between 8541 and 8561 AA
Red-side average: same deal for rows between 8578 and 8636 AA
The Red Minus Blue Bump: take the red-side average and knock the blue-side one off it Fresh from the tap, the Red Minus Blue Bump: 0.21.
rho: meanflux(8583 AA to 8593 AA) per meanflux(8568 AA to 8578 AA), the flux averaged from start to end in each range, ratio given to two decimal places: 1.00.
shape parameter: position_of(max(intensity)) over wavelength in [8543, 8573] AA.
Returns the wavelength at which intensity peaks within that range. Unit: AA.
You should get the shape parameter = 8564.5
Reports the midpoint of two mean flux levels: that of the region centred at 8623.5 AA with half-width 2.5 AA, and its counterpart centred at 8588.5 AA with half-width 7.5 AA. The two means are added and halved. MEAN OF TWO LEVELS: 1.59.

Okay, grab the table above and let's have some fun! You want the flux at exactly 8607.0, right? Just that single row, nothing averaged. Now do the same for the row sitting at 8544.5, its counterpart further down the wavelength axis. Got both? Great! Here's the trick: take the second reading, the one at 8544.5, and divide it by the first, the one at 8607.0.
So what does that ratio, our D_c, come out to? 0.77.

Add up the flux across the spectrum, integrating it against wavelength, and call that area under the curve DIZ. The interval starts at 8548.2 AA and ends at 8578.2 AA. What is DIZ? 46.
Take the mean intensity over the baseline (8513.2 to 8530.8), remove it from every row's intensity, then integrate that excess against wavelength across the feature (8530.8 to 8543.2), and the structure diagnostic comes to 0.0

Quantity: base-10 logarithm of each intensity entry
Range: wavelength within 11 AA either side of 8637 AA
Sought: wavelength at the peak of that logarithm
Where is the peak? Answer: 8632.0 AA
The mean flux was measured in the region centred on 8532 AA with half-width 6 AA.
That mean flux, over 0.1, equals 15.70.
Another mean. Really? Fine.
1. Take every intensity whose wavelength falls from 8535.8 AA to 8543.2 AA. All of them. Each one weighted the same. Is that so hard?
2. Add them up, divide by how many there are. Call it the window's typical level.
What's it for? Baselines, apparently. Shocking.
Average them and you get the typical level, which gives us 1.53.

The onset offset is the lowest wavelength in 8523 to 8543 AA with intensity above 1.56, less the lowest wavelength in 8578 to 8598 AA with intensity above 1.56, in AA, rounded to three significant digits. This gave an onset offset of -50.0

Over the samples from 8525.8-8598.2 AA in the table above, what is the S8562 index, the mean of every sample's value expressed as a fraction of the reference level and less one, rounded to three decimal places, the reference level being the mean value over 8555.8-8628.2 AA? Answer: -0.036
